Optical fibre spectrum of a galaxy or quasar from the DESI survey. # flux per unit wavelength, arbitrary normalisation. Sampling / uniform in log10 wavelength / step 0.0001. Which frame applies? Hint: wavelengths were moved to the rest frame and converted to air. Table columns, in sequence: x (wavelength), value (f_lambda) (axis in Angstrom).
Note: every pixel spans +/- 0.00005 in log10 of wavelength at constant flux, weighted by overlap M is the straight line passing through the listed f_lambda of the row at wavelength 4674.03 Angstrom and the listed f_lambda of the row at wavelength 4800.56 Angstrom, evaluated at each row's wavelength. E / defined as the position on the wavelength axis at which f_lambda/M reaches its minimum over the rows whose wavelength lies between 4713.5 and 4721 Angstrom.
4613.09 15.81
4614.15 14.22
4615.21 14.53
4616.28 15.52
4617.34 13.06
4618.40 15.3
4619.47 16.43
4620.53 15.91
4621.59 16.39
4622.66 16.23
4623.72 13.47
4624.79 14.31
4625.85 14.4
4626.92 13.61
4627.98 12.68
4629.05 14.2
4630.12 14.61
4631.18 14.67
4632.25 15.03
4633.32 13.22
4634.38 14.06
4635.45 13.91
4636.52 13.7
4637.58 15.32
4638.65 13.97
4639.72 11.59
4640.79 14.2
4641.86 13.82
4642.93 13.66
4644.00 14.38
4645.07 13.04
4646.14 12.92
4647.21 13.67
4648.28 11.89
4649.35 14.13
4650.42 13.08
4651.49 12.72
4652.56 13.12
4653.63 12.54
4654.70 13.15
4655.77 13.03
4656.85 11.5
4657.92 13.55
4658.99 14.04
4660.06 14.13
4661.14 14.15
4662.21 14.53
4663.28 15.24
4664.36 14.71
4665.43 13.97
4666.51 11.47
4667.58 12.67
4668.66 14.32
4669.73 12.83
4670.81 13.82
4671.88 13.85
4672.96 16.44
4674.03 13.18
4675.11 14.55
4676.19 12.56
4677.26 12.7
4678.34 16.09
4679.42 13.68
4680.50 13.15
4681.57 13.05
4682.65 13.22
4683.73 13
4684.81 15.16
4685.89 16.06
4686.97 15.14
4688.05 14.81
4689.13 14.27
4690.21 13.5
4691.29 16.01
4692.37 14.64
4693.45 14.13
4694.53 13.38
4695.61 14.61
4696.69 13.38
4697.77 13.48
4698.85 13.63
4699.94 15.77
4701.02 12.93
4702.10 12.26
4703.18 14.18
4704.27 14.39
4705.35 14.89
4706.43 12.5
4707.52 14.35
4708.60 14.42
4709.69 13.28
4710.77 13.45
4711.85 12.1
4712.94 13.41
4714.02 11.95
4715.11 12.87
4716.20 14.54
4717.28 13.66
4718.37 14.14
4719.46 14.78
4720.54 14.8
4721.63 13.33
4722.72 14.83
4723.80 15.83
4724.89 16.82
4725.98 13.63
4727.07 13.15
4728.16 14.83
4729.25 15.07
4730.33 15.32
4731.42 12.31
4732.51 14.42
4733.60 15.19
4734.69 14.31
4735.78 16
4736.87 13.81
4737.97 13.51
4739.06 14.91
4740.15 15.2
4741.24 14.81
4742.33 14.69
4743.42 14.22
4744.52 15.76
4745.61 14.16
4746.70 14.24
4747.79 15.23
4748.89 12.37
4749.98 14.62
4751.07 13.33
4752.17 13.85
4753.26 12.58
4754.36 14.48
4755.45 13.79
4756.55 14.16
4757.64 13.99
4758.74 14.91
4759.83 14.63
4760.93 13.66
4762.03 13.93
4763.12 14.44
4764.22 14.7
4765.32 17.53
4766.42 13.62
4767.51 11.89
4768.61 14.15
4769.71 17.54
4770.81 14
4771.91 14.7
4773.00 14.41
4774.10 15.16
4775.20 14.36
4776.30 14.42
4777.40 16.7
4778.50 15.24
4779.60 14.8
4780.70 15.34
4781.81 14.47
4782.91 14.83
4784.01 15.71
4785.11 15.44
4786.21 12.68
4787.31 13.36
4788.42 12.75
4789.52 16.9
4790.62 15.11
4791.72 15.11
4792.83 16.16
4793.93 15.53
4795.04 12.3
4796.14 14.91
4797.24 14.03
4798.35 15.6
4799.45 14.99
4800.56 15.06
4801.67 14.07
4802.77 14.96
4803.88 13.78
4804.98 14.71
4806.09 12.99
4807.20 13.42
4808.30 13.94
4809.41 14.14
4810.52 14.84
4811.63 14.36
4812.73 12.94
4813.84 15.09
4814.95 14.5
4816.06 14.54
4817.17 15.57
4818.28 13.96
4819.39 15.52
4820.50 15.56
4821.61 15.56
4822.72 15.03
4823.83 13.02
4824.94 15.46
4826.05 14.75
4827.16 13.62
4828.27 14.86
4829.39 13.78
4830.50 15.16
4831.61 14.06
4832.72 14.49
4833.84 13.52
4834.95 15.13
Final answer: 4714.02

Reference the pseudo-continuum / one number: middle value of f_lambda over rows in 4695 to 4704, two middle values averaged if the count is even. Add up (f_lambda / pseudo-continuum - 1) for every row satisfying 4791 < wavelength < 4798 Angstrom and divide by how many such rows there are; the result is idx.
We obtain 0.08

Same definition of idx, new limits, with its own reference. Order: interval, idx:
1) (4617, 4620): 0.10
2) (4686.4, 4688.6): 0.10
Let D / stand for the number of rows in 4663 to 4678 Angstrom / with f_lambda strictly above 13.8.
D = 8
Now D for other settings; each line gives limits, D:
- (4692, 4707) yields 7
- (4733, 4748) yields 13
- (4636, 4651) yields 6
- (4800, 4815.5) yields 10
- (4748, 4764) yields 9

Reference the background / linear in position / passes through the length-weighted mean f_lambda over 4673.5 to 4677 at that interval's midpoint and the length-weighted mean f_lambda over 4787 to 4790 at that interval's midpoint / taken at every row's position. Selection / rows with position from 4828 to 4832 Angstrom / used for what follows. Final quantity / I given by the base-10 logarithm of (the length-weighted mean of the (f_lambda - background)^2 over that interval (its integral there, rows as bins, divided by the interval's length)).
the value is -0.4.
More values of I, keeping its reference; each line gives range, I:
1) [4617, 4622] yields 0.9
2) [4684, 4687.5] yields 0.6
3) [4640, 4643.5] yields -0.1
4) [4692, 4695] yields -0.3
